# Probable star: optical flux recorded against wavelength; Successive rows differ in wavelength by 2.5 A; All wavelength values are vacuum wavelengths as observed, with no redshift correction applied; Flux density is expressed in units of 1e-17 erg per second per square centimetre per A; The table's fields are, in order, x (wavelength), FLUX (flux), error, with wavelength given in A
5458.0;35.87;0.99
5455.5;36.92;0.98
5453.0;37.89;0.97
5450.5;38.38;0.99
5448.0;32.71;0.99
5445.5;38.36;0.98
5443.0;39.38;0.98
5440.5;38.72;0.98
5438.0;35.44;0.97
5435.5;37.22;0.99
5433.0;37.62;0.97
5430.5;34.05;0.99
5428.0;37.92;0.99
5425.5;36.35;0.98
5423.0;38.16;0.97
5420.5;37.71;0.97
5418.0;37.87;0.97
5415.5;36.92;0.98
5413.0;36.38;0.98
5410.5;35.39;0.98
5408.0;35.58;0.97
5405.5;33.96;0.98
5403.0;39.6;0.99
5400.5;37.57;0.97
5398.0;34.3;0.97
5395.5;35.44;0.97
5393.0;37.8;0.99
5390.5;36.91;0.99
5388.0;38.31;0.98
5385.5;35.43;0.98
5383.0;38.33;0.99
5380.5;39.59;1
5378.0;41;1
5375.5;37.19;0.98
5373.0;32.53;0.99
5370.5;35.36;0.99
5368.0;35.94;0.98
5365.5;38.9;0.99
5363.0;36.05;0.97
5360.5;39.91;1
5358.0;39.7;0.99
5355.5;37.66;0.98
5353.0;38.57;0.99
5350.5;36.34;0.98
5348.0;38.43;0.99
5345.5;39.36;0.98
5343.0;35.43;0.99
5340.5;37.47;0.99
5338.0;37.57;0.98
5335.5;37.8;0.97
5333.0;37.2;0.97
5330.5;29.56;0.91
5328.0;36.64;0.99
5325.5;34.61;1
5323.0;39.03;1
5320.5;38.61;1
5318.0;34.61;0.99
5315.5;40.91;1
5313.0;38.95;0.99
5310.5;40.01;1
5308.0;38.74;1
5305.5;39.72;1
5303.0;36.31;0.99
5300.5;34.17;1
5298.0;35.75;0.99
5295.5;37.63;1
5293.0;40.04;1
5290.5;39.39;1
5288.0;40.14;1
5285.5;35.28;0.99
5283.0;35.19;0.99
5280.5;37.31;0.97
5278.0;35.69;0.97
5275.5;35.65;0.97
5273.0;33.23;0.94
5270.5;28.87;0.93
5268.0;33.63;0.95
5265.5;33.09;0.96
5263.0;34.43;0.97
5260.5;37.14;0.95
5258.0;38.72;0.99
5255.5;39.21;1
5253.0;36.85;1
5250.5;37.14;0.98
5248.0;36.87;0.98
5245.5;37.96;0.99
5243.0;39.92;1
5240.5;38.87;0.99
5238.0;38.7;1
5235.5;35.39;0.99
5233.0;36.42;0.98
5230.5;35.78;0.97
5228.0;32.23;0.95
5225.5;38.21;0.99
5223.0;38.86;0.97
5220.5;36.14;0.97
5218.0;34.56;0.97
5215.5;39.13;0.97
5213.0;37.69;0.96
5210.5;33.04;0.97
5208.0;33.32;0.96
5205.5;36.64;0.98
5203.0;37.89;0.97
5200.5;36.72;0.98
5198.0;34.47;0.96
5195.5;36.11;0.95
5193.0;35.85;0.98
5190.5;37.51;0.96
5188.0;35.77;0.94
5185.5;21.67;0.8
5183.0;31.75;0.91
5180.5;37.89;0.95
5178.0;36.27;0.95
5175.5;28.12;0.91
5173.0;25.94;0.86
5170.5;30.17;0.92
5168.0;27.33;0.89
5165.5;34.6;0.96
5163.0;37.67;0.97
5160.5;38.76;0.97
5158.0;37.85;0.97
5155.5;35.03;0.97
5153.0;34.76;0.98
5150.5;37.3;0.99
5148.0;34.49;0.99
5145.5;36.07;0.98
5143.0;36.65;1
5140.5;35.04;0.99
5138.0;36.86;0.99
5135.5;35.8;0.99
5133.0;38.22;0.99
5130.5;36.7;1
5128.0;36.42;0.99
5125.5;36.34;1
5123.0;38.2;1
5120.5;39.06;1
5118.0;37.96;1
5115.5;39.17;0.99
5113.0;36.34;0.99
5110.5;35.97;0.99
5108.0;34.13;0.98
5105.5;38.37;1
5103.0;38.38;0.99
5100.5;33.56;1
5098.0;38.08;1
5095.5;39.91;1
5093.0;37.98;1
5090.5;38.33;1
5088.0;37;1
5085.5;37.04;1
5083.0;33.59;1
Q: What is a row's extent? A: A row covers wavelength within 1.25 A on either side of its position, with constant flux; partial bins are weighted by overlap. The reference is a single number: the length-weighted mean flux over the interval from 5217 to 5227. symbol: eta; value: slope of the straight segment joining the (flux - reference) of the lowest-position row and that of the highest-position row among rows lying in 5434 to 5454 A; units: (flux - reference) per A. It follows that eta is 0.04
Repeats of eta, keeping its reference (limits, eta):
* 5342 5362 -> 0.26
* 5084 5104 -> 0.08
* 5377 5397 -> -0.32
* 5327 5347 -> 0.16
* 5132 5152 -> -0.05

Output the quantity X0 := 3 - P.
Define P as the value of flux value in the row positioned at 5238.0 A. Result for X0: -36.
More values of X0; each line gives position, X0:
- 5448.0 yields -30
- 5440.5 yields -36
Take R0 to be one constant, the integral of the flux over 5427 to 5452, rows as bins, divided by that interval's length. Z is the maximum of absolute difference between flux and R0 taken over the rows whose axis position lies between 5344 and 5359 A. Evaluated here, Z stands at 2.72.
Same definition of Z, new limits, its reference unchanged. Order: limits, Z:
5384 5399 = 2.68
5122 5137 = 1.24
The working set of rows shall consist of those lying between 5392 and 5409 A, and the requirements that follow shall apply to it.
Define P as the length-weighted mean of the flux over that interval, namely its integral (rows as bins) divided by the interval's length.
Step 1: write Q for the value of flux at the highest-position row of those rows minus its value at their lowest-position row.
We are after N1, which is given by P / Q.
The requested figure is -16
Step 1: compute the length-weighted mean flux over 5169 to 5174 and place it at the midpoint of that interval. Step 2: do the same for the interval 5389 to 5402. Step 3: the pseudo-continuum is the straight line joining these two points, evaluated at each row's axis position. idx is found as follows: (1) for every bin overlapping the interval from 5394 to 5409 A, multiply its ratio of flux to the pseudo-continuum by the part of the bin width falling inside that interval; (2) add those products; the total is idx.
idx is 15 A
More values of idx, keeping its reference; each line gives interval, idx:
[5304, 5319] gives 17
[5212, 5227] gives 19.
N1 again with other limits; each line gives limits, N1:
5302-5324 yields 14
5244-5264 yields -11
